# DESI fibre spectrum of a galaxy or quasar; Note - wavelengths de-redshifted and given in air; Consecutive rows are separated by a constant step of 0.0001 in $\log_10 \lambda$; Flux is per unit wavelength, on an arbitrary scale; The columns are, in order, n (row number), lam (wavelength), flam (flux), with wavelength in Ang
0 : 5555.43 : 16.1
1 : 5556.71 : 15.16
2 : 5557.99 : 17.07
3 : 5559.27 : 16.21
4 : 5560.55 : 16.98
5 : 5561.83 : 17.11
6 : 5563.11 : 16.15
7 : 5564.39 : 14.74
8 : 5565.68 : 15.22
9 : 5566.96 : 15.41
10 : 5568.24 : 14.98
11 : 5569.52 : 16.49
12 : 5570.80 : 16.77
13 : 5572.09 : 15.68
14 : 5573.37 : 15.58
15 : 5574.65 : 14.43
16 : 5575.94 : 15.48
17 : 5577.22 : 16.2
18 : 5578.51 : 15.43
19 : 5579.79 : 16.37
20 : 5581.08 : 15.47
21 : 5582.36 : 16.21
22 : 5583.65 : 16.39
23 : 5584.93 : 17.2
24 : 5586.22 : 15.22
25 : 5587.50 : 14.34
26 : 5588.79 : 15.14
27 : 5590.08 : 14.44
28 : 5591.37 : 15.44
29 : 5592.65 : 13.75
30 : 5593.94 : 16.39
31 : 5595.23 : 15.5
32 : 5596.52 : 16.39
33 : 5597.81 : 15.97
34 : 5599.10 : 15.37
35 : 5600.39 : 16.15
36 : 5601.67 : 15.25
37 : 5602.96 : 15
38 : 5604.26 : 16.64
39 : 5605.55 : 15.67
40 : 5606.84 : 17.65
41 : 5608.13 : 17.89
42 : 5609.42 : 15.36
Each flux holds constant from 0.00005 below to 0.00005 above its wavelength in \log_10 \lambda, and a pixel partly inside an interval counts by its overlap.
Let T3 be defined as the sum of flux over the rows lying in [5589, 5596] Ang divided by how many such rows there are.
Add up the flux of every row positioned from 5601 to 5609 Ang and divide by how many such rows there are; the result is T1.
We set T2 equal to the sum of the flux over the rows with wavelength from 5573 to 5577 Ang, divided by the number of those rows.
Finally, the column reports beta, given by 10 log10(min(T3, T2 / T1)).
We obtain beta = -0.33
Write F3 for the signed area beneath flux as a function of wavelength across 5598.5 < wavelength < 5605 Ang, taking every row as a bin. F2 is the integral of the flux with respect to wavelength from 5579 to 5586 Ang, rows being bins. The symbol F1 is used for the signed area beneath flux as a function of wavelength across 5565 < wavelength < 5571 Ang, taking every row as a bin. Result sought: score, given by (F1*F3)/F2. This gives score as 84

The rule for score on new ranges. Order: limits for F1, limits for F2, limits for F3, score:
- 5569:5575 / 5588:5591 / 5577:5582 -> 170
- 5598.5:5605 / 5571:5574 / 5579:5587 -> 278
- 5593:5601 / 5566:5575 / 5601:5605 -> 56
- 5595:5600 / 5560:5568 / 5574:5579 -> 48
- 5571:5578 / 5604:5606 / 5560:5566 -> 325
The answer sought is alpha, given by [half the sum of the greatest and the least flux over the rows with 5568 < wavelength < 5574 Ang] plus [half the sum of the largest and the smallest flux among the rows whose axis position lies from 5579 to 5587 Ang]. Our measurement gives 32.1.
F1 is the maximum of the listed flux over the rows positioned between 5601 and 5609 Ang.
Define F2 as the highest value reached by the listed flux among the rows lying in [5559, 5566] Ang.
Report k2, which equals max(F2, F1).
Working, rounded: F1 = 17.89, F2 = 17.11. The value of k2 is 17.9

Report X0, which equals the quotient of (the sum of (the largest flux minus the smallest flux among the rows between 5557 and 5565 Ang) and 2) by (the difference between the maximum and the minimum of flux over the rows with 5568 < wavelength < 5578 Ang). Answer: 1.87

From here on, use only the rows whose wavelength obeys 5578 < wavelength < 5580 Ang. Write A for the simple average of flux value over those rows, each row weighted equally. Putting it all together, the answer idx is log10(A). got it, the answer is 1.20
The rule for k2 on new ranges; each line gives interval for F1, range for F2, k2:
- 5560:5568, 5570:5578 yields 17.1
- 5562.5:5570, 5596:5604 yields 16.5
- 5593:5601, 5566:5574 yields 16.8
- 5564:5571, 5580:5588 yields 17.2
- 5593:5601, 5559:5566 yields 17.1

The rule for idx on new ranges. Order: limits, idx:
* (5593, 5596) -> 1.20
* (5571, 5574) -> 1.19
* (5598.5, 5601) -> 1.20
